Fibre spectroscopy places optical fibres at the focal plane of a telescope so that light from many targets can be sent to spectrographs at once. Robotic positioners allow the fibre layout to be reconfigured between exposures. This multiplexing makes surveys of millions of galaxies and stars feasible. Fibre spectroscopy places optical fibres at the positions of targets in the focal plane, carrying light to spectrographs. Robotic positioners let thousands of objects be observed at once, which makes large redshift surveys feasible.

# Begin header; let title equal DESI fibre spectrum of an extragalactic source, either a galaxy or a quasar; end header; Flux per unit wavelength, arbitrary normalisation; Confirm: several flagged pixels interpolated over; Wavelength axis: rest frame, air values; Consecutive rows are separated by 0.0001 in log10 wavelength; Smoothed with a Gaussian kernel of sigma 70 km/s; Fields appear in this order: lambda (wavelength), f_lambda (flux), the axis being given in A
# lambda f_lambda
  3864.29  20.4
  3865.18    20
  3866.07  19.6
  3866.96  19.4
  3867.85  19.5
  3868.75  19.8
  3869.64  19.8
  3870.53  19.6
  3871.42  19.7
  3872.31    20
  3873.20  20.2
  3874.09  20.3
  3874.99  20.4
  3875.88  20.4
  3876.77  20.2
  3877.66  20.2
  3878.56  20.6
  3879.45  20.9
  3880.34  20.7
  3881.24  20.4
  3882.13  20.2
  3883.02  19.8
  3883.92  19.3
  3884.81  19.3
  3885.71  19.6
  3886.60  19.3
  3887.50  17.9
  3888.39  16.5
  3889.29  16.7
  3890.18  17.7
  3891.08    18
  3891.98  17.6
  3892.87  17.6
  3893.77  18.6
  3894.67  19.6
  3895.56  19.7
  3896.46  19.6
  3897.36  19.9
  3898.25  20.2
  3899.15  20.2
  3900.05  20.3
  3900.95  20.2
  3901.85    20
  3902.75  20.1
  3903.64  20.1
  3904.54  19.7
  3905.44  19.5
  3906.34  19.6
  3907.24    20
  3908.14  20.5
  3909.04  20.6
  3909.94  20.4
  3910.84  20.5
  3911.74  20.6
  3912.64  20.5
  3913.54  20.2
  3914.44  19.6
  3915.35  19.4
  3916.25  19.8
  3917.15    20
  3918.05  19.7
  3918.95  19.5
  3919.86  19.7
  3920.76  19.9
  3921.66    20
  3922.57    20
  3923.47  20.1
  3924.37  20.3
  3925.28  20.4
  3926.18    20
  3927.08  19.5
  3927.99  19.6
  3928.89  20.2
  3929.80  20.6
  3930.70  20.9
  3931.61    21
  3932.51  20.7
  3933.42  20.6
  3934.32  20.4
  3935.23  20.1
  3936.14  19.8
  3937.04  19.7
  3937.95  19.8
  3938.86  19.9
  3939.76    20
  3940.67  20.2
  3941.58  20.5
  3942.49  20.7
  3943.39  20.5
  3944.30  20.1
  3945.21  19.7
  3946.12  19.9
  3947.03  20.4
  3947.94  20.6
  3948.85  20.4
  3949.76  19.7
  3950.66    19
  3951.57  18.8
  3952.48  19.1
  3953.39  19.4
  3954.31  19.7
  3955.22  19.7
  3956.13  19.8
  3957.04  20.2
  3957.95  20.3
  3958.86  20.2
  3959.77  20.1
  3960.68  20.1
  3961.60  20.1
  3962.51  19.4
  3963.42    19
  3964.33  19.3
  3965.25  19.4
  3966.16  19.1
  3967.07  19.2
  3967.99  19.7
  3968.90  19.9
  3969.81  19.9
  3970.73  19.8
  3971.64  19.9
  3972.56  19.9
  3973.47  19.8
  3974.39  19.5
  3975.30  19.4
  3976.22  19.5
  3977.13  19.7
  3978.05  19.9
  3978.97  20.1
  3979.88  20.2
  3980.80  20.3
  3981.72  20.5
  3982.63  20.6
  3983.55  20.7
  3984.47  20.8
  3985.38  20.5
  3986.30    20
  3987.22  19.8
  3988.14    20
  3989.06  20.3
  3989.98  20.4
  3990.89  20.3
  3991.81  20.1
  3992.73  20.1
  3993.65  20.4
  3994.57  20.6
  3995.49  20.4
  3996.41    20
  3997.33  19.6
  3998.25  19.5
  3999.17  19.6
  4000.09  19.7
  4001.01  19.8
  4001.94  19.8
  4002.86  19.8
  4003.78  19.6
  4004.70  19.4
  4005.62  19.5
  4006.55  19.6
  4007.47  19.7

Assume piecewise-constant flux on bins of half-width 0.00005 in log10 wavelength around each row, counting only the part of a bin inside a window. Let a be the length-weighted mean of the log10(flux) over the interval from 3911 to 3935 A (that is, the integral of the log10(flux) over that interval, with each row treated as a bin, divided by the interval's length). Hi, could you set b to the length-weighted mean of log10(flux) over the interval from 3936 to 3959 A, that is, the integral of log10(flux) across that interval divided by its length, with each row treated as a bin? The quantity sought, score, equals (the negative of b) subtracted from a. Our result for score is 2.60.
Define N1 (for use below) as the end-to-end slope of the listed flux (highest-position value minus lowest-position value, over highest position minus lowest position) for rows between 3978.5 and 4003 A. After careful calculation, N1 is -0.01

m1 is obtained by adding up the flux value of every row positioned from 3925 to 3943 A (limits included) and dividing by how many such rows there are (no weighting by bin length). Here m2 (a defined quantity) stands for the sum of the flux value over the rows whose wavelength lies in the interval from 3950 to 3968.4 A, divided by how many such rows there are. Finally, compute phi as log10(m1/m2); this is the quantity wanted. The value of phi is 0.014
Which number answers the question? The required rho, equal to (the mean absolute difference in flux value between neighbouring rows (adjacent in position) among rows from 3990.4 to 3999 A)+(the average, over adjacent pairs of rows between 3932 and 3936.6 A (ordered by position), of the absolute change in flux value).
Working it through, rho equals 0.45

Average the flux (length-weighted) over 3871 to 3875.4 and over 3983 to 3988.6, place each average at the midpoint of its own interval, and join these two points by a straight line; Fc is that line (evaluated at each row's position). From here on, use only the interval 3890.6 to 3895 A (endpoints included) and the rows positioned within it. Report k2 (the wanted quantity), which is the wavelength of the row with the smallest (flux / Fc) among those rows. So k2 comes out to 3892.87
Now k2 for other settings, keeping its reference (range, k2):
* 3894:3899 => 3896.46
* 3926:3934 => 3927.08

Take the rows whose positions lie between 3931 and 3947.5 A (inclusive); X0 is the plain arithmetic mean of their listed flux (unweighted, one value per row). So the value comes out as 20.2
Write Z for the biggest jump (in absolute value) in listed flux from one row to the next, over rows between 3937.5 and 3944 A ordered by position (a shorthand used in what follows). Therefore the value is 0.30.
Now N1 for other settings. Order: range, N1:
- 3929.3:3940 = -0.06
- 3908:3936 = -0.01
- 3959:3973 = -0.02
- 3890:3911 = 0.14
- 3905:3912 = 0.17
